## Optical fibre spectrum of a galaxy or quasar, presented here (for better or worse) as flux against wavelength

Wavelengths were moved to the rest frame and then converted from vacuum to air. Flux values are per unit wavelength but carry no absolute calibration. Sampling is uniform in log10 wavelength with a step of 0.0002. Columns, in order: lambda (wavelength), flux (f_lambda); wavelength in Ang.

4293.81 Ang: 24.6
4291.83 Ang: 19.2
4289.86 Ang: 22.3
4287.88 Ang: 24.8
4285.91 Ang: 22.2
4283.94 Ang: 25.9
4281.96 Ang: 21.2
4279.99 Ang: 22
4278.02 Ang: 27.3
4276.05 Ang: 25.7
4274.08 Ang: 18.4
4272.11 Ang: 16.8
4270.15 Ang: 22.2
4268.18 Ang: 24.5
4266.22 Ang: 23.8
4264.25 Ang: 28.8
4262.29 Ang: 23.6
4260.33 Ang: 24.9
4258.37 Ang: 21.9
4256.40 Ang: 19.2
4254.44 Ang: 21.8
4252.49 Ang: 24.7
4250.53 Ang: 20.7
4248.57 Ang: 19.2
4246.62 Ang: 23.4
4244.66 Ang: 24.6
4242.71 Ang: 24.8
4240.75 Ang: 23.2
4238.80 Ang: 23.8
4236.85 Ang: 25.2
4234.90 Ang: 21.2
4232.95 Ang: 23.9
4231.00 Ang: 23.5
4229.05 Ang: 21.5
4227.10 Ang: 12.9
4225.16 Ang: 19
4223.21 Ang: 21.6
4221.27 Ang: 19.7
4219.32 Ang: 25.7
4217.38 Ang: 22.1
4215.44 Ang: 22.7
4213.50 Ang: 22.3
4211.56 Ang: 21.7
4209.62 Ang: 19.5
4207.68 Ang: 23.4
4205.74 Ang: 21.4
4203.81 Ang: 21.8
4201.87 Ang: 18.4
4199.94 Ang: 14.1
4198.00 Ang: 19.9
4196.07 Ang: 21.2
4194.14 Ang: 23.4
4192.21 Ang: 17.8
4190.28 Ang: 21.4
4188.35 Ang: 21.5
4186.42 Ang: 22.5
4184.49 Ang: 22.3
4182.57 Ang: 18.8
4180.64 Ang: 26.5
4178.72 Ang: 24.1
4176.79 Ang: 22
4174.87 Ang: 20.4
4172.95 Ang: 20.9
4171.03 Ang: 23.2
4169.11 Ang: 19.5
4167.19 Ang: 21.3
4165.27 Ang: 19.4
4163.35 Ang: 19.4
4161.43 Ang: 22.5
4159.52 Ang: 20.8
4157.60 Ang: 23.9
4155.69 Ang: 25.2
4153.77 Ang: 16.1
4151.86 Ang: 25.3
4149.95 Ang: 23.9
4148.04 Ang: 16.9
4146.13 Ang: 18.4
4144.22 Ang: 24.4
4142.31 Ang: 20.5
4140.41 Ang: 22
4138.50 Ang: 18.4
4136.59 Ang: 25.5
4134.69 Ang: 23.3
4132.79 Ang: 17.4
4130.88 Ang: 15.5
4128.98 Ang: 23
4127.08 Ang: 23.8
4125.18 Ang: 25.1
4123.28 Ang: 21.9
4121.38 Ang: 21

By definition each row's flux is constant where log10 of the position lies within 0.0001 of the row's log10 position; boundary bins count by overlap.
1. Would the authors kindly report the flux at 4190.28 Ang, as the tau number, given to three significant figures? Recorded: 21.4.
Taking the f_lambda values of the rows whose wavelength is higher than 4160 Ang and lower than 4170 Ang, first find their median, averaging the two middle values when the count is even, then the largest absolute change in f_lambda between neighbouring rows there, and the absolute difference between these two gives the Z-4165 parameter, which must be 16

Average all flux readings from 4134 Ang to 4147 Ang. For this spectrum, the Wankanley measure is 21.8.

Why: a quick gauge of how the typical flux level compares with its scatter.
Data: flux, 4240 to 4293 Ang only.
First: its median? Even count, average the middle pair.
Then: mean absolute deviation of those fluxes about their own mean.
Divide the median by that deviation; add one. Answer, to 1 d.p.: 11.4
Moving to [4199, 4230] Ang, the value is 9.9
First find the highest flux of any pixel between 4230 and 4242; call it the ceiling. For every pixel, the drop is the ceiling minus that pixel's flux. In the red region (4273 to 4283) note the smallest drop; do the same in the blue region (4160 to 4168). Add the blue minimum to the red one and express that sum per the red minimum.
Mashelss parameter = -0.29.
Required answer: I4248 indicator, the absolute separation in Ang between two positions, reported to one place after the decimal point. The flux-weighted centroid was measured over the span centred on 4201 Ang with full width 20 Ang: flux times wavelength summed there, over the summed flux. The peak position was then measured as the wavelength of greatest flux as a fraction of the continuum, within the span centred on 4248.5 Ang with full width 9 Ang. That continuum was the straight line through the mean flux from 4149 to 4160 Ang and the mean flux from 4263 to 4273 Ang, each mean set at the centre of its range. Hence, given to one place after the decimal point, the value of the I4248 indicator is 51.5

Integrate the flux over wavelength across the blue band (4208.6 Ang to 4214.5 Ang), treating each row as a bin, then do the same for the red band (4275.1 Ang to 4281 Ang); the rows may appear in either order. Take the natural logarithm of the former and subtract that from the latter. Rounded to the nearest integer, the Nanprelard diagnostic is 143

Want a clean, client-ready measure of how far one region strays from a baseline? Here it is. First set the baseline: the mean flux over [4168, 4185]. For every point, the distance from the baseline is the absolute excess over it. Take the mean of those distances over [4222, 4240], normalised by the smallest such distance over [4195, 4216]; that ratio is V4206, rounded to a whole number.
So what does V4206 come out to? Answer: 15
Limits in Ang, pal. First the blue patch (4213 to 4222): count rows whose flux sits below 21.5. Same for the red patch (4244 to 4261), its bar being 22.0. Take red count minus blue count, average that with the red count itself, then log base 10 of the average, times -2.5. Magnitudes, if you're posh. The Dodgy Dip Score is -1.6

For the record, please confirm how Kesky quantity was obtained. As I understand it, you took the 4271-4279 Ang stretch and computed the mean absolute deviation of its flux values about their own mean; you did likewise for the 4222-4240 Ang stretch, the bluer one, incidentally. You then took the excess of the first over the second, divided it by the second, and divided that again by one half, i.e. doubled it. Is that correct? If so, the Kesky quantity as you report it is 1.6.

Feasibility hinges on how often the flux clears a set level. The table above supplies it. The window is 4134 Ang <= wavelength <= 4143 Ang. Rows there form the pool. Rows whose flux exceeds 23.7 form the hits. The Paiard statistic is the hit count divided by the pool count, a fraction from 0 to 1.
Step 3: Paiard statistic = 0.20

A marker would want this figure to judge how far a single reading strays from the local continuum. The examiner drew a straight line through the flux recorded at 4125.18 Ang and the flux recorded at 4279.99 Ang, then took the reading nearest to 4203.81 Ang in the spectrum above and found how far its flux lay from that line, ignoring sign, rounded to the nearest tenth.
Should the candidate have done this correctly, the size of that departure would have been 1.7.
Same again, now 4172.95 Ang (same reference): 3.2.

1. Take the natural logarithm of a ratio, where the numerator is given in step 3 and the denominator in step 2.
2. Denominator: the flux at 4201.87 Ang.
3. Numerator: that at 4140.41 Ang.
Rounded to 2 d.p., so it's 0.18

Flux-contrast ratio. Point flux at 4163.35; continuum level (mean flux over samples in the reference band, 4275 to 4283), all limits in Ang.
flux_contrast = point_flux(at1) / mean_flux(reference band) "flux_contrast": 0.81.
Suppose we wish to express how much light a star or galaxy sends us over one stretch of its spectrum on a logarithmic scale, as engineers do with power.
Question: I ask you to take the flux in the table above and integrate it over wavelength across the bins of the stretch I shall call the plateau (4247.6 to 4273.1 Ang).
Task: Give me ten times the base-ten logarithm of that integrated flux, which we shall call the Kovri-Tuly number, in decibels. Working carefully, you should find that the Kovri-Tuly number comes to 27.6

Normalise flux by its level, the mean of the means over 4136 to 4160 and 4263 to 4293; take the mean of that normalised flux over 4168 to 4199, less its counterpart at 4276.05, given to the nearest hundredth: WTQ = -0.18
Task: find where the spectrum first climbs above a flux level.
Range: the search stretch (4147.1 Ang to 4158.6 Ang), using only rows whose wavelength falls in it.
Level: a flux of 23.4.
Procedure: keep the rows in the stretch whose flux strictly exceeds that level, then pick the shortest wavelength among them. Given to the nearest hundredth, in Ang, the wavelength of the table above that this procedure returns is 4149.95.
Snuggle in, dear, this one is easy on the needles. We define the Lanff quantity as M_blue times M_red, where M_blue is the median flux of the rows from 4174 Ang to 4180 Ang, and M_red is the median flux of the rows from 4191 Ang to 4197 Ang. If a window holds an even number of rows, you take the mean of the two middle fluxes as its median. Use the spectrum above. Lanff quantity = 466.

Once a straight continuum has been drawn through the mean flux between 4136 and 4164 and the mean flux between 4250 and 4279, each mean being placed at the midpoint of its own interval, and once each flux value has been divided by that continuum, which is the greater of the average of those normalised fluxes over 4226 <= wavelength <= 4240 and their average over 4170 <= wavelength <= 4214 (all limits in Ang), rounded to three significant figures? 0.963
